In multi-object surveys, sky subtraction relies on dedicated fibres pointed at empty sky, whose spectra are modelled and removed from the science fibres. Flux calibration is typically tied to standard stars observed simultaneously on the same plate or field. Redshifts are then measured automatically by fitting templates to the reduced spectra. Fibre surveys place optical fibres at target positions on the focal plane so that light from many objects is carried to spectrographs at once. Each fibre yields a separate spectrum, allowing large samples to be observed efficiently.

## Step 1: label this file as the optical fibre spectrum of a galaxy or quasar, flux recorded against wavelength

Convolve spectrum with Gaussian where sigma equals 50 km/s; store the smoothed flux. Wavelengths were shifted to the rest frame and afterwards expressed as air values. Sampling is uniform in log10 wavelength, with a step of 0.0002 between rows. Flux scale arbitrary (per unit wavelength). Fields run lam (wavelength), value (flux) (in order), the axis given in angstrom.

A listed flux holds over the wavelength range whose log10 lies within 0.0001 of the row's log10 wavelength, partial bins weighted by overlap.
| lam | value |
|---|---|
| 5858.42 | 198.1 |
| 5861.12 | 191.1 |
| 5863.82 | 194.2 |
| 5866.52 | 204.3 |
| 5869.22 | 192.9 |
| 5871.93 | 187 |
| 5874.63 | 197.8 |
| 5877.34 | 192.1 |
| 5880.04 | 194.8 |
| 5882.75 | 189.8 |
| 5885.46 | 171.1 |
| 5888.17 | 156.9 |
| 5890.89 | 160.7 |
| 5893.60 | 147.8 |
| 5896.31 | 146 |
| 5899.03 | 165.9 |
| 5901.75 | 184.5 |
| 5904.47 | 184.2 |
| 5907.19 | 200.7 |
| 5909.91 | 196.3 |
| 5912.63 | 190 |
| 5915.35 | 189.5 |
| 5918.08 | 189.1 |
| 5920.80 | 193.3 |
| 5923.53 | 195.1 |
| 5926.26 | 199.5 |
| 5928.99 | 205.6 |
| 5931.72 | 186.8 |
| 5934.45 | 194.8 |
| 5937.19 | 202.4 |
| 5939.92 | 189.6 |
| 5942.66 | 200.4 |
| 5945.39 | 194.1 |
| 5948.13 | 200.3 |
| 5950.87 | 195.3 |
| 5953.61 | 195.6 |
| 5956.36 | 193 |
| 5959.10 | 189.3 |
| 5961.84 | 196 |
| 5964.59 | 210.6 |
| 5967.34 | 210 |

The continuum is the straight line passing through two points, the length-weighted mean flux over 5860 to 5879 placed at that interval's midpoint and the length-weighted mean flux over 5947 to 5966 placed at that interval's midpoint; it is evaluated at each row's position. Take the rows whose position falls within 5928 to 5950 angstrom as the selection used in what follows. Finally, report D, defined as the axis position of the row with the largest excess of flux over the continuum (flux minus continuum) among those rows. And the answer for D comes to 5928.99 angstrom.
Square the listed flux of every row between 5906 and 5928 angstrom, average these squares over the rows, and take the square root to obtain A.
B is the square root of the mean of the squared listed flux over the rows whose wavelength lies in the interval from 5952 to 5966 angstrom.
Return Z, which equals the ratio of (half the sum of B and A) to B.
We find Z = 0.99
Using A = 194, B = 197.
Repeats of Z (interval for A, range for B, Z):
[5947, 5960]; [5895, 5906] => 1.07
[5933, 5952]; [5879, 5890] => 1.05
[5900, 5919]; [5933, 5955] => 0.98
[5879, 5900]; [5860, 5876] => 0.93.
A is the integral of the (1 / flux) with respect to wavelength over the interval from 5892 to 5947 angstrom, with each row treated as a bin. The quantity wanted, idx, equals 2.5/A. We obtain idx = 8.5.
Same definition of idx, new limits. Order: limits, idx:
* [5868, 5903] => 12.4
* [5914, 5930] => 30.5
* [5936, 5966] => 16.4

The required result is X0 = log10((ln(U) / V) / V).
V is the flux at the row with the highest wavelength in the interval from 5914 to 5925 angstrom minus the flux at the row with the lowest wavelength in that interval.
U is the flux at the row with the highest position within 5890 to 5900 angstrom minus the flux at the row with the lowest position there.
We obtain -1.3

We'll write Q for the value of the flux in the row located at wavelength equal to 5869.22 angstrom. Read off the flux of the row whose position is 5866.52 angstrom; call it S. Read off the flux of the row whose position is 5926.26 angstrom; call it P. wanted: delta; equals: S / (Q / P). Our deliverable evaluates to 211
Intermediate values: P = 199.5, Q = 192.9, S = 204.3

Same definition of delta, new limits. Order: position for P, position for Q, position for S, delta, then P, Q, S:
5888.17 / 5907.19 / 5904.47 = 144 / 156.9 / 200.7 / 184.2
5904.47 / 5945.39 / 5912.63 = 180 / 184.2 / 194.1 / 190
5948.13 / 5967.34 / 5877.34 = 183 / 200.3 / 210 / 192.1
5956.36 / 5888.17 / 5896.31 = 180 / 193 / 156.9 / 146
